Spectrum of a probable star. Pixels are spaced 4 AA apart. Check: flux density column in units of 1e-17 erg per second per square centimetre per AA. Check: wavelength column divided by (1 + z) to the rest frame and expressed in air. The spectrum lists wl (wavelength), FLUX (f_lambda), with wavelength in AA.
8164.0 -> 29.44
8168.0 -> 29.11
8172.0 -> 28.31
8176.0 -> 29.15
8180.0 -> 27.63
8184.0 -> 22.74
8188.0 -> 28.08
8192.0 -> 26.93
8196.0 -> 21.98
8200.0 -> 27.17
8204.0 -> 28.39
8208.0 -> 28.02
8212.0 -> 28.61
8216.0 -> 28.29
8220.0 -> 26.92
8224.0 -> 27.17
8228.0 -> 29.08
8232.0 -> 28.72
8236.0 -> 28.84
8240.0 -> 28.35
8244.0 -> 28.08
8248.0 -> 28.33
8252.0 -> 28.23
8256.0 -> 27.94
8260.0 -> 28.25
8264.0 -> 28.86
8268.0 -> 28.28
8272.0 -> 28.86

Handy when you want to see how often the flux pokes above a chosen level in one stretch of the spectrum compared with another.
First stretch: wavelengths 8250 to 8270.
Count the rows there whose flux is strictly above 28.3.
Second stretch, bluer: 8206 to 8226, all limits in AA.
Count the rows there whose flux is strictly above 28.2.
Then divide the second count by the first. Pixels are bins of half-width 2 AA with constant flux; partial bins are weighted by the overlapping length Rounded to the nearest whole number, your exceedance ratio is 2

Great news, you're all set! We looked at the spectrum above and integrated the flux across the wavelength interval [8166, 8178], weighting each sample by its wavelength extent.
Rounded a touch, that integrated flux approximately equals 346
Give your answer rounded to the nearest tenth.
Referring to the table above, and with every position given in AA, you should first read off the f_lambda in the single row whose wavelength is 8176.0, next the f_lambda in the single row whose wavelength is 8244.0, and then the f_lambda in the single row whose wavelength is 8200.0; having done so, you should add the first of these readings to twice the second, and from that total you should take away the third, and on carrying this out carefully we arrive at 58.1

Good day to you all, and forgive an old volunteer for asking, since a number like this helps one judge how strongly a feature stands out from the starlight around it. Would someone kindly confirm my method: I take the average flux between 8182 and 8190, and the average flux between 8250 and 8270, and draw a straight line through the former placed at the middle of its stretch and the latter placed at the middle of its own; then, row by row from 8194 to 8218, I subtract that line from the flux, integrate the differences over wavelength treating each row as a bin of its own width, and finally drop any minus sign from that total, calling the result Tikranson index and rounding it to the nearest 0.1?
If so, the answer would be 21.2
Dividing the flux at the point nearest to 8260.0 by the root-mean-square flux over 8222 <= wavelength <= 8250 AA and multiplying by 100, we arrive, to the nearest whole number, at 100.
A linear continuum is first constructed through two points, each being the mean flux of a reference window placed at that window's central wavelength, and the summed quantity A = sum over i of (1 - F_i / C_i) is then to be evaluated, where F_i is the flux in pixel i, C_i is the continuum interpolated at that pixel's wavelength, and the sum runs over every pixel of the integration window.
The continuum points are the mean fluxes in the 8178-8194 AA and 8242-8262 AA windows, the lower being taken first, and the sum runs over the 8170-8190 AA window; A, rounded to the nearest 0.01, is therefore -0.19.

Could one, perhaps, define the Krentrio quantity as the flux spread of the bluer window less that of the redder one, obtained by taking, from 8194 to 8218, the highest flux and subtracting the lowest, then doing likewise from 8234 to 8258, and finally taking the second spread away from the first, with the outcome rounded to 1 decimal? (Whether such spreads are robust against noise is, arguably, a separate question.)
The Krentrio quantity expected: 5.7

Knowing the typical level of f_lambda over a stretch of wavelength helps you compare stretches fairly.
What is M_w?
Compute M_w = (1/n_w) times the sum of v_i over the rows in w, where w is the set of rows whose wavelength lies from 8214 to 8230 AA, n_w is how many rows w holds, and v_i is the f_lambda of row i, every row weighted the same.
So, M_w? 27.9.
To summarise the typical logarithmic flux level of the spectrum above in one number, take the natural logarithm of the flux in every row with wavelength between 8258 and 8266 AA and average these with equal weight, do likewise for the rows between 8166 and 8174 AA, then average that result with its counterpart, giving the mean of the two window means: 3.35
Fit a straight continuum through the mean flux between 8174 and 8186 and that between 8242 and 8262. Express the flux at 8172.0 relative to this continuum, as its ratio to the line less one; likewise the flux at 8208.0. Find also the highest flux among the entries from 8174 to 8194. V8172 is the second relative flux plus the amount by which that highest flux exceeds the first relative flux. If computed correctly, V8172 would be 29.1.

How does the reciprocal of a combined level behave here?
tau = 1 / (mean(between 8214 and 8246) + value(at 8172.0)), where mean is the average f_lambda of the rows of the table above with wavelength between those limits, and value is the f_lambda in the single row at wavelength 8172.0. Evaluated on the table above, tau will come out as 0.0177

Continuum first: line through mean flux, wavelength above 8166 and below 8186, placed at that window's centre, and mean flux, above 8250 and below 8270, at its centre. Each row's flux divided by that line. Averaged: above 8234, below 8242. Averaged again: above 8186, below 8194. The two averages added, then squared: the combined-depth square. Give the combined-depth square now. 4.07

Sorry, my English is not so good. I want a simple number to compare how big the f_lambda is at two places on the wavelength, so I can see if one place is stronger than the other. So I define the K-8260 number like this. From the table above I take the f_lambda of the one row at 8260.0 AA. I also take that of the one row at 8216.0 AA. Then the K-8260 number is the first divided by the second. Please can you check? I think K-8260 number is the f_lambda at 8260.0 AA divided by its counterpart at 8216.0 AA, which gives 0.999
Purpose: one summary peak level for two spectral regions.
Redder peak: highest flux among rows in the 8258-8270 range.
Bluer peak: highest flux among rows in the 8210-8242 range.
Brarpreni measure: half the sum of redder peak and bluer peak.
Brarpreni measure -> 29.0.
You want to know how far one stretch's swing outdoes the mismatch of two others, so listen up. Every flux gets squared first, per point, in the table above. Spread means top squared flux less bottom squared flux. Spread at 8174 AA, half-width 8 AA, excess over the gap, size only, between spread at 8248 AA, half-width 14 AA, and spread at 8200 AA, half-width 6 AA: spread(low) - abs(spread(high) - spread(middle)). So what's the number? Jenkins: -185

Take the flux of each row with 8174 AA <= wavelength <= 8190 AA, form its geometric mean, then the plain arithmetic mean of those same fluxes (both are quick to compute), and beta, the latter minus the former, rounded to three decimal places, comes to 0.121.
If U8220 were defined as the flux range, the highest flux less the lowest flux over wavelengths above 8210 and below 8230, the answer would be 2.2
